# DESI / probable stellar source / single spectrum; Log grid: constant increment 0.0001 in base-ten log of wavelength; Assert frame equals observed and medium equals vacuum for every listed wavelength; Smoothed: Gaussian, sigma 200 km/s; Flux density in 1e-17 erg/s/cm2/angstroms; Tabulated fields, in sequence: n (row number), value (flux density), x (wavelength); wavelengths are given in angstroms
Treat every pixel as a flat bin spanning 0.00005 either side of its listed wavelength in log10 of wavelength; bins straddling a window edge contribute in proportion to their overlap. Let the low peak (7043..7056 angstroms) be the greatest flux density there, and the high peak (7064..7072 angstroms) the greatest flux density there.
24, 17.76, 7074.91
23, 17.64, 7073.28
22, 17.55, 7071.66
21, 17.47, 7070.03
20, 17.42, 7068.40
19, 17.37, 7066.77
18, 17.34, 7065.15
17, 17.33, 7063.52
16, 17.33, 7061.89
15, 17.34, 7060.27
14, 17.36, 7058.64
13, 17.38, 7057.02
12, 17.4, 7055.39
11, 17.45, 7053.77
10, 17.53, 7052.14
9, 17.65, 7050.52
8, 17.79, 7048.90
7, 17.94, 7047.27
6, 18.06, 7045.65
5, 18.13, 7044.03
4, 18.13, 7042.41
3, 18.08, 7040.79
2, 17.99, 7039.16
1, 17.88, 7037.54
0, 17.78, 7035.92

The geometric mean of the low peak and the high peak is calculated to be 17.8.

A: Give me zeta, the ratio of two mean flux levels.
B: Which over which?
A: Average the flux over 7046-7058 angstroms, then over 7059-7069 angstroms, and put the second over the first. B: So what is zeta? 0.99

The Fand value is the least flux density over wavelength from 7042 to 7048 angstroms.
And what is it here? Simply 17.94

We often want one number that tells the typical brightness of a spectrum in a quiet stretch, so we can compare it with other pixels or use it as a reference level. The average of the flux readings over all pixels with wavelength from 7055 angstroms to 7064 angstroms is 17.4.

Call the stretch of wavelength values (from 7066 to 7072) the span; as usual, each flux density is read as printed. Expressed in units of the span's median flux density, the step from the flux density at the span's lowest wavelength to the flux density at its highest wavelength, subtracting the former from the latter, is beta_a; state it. 0.010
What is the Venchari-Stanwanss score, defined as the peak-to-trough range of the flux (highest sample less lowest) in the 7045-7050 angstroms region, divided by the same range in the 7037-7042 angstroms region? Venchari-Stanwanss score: 1.35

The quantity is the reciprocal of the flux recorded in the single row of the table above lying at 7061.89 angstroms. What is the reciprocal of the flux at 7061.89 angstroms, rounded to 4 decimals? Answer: 0.0577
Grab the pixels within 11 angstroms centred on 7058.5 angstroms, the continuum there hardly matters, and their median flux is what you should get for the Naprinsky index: 17.36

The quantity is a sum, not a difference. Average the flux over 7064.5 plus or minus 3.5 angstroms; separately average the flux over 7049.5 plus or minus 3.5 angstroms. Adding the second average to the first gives 35.1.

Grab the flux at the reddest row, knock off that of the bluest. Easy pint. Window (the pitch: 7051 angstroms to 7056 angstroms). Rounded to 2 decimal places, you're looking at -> -0.13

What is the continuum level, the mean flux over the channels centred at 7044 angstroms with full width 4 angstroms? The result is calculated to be 18.1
